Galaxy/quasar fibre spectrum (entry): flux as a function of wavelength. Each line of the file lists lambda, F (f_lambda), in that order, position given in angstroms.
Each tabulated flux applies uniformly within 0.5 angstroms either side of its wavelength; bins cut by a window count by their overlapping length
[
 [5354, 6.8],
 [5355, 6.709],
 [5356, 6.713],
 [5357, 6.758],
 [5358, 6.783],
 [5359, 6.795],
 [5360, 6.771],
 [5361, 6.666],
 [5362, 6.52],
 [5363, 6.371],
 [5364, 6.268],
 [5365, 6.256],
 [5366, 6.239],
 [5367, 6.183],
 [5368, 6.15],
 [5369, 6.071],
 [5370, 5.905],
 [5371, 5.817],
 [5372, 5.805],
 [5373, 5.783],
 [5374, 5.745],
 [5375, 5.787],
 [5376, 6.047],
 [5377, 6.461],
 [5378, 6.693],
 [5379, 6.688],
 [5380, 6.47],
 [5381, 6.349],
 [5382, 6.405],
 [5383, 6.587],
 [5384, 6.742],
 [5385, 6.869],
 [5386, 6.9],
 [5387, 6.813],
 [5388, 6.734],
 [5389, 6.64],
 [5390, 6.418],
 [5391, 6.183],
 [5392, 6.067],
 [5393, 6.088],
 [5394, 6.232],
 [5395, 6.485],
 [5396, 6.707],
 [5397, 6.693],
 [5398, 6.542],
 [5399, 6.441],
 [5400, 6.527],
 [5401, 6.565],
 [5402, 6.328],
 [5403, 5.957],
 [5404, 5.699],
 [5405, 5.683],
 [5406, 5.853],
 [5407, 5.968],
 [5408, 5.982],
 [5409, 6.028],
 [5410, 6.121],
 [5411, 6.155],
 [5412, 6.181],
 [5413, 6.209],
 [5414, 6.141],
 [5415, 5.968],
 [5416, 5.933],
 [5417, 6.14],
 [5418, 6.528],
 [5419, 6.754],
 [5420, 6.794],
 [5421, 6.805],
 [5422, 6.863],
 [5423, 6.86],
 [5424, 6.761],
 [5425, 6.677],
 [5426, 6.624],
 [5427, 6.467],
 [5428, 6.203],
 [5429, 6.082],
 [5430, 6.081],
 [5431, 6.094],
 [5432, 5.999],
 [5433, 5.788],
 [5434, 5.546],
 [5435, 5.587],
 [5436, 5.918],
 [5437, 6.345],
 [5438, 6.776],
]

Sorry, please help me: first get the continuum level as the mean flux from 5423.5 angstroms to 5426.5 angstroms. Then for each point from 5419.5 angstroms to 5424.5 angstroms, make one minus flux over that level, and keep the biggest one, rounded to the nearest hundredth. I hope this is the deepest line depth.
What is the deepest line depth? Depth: -0.01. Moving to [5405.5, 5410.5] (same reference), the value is 0.12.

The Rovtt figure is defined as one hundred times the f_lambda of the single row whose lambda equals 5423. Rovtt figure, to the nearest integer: 686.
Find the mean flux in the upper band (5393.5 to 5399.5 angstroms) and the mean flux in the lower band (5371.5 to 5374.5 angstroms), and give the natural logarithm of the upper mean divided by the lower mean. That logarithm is 0.12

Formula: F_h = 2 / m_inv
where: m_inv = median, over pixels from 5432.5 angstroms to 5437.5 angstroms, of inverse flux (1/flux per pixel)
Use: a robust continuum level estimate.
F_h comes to 11.6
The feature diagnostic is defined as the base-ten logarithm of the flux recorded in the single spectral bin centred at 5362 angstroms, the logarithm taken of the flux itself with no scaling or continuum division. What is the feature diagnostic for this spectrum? 0.81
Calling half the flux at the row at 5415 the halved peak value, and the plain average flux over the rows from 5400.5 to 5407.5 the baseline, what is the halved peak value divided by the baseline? 0.497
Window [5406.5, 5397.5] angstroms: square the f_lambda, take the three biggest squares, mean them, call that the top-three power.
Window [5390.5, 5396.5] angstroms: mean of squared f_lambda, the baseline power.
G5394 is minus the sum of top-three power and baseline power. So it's -82.5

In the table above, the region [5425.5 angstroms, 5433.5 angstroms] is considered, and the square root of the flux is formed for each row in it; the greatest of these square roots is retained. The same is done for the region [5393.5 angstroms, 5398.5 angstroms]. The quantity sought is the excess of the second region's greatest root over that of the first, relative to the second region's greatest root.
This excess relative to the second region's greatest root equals 0.01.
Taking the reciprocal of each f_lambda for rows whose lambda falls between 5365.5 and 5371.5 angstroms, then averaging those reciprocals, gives 0.165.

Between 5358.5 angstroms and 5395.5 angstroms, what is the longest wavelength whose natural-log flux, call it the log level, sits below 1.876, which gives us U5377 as 5395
